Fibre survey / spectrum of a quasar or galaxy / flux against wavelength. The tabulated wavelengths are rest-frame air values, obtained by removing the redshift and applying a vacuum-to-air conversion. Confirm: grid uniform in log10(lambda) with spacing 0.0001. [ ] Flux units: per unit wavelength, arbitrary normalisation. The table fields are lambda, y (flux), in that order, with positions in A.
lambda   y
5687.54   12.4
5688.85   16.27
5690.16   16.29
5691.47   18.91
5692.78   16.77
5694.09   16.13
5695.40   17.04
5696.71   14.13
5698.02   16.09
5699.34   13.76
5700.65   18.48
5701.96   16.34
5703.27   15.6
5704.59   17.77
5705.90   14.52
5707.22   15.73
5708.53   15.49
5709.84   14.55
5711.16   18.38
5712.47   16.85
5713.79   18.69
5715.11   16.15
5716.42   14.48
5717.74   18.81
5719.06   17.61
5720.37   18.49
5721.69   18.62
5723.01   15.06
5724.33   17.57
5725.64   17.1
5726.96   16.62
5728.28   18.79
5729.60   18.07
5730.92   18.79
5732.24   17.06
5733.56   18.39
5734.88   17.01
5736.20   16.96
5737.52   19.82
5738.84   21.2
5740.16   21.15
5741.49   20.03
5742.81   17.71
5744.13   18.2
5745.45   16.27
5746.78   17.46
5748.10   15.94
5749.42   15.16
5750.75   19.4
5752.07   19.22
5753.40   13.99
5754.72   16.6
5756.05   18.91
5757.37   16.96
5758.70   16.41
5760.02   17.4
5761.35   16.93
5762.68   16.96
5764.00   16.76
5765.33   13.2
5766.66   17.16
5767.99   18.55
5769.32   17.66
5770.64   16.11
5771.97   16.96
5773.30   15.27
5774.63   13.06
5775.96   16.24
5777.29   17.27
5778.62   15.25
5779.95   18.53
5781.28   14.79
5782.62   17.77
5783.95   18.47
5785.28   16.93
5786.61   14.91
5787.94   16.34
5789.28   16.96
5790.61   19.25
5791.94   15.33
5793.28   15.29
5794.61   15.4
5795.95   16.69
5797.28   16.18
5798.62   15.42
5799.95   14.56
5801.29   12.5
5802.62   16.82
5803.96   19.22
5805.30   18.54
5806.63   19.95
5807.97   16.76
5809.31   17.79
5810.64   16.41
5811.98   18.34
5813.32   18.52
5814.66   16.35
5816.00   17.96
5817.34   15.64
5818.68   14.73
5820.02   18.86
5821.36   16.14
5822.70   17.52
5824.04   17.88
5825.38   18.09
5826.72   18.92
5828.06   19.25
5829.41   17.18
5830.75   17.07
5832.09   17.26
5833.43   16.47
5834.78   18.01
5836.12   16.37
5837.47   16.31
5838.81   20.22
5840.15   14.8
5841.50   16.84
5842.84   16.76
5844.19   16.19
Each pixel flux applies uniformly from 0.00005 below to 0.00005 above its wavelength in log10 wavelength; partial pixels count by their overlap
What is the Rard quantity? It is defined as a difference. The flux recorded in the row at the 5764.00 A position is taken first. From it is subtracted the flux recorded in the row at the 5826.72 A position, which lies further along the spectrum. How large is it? -2.2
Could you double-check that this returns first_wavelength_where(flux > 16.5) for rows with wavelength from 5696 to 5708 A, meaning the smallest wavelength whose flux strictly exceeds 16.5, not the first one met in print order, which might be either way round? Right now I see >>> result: 5700.65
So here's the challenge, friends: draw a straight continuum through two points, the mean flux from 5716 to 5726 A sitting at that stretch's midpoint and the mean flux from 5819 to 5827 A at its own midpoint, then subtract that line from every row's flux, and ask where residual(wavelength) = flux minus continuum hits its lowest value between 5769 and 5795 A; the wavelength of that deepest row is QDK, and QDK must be 5774.63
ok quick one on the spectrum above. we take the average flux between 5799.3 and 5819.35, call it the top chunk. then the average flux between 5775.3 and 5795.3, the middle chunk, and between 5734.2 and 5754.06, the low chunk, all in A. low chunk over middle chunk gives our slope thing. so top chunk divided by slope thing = 15.6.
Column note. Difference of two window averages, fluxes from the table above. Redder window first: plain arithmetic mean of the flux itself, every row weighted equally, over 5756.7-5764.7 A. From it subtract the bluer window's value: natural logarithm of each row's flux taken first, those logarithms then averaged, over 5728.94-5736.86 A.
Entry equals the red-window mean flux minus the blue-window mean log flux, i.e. 14.0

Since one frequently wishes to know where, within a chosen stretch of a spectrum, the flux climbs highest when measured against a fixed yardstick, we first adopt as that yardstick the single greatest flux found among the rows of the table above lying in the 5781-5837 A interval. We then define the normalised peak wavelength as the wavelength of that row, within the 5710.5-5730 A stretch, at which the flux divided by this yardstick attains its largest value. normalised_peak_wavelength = 5717.74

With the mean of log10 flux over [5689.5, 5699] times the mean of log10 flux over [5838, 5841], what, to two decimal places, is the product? 1.50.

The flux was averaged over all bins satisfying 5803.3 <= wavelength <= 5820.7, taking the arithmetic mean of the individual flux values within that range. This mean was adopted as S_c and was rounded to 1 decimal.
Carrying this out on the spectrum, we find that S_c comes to 17.6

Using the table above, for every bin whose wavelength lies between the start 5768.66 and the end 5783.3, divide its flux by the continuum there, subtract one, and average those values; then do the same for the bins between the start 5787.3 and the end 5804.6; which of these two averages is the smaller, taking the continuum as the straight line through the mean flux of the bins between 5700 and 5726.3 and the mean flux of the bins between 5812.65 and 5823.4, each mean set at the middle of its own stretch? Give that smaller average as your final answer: -0.046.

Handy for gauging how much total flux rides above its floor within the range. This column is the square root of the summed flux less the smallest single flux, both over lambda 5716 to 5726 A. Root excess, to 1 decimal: 11.1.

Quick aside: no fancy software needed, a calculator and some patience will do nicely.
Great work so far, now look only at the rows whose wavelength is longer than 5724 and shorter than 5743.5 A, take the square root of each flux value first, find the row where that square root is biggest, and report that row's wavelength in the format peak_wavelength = 5738.84 A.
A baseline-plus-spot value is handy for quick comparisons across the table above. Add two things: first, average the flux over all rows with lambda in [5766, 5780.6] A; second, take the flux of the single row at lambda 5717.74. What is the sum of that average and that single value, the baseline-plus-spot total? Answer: 35.4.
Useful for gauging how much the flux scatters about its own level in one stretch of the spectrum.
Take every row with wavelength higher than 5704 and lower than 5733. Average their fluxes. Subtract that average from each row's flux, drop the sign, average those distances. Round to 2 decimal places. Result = 1.28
